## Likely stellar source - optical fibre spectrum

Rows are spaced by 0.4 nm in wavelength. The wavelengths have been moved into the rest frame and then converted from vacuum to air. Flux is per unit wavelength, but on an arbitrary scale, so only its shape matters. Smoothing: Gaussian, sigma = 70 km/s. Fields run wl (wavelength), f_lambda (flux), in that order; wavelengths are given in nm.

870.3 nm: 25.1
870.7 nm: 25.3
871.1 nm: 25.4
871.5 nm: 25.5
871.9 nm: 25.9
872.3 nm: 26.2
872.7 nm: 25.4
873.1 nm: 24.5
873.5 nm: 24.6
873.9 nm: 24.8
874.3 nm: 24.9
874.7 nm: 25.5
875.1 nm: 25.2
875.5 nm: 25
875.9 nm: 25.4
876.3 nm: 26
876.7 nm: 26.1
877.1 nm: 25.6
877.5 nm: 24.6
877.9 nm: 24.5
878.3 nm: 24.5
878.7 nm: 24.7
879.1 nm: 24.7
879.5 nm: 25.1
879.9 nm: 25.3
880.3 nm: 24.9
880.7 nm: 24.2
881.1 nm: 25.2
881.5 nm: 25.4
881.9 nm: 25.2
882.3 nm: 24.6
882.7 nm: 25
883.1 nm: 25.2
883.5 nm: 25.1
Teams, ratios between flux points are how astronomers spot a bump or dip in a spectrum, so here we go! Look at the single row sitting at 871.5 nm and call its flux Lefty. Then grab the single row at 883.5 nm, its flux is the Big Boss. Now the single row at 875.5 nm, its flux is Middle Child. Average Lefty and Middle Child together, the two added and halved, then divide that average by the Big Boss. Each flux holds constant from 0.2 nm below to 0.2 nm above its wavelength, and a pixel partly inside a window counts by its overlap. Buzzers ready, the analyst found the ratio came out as 1.006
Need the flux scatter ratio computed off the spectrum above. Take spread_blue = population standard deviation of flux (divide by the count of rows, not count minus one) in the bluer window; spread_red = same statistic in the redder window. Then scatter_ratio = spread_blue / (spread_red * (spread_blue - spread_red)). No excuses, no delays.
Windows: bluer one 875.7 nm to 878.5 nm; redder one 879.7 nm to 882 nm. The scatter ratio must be 6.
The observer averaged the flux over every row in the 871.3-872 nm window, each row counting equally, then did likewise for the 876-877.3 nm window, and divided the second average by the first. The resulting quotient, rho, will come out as 1.01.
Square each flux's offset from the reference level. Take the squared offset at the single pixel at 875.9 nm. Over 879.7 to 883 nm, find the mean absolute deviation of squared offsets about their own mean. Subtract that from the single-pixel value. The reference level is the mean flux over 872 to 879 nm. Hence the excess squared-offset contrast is -0.15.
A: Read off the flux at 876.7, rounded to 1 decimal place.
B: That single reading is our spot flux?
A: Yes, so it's 26.1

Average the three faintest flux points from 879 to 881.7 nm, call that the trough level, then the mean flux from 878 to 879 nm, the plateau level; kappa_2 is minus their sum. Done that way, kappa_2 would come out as -49.2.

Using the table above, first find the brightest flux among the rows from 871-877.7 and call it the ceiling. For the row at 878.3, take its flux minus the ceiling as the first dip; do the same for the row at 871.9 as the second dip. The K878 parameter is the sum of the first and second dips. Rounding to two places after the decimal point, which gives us -2.00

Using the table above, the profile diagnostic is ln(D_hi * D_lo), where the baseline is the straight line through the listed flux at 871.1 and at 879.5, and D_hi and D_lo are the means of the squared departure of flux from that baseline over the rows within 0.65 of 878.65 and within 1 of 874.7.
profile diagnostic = -3.6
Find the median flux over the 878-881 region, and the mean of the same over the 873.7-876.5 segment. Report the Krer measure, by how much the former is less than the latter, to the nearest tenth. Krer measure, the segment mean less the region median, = 0.6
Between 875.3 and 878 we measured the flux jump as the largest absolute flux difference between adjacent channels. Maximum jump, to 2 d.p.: 1.00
